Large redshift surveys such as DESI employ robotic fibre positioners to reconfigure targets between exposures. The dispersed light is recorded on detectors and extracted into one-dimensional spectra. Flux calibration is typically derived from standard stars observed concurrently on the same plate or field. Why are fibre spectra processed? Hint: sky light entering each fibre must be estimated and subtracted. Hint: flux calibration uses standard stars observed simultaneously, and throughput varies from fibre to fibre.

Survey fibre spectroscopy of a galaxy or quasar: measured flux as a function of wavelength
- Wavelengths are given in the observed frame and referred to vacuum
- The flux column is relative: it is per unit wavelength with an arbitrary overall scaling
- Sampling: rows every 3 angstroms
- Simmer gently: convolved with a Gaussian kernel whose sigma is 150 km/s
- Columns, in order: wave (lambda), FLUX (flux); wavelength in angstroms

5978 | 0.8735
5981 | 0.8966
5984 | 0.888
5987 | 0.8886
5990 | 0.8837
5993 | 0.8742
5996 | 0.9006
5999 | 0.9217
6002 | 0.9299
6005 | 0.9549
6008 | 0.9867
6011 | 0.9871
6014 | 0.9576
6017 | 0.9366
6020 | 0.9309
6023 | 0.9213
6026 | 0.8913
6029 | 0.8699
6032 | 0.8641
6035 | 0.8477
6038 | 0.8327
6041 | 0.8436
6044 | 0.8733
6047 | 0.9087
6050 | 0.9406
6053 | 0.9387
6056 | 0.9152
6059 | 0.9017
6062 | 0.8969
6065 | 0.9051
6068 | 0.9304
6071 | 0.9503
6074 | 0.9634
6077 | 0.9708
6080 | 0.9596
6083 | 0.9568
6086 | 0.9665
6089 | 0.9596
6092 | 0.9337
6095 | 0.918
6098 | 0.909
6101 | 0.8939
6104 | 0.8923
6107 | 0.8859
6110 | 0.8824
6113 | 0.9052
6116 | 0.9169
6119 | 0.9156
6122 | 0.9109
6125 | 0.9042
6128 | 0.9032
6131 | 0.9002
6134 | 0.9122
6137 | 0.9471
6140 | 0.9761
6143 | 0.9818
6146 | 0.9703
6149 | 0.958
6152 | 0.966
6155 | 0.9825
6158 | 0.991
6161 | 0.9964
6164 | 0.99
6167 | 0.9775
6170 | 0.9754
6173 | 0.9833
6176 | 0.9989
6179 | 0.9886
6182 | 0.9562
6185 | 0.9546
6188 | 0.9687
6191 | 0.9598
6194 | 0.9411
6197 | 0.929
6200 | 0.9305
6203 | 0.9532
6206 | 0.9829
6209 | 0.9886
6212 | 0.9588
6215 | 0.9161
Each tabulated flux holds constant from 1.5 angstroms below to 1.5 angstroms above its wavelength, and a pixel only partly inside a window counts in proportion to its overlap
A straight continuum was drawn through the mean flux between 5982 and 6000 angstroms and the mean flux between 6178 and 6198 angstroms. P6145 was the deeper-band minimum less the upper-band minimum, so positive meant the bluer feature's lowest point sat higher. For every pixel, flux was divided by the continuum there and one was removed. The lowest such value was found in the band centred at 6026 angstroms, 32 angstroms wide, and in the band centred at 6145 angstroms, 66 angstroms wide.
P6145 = -0.042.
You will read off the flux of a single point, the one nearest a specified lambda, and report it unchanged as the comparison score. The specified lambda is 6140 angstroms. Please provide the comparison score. 0.9761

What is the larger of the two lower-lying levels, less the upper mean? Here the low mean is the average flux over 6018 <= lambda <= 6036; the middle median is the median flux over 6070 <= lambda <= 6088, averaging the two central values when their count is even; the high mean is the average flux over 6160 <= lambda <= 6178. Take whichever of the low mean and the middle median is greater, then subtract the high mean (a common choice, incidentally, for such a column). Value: -0.025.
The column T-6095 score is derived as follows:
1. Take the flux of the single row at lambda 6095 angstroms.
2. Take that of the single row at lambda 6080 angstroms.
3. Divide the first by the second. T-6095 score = 0.96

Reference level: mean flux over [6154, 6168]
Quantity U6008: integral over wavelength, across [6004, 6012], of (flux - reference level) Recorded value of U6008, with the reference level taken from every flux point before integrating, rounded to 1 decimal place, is -0.1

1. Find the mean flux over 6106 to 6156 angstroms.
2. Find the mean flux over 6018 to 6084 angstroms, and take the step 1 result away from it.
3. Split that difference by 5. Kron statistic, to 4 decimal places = -0.0042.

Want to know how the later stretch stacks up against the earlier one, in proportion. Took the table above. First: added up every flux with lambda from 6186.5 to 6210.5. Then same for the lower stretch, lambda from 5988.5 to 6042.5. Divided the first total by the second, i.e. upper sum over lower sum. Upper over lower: 0.5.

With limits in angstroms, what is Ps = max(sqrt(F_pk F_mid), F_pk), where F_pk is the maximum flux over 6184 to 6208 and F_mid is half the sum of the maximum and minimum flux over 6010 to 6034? 0.983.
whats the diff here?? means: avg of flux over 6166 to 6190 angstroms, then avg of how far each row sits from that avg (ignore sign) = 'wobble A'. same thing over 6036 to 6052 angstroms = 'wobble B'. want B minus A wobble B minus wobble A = 0.024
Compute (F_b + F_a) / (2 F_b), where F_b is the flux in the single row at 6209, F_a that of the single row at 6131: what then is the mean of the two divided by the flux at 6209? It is 0.96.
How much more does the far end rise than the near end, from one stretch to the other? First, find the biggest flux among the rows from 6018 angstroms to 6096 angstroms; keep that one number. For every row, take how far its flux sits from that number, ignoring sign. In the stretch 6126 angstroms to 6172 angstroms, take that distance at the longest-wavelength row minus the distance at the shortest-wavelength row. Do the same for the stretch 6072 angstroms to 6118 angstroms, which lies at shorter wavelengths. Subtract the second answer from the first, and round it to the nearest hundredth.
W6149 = -0.11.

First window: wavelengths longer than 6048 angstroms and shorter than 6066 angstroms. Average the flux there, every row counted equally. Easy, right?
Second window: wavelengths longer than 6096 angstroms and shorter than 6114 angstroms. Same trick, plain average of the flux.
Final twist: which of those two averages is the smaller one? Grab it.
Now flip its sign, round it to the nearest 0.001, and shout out -0.895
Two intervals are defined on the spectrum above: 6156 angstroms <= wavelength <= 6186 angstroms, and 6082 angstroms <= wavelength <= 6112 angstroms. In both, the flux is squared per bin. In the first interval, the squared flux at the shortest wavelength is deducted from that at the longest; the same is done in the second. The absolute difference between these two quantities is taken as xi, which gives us 0.07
